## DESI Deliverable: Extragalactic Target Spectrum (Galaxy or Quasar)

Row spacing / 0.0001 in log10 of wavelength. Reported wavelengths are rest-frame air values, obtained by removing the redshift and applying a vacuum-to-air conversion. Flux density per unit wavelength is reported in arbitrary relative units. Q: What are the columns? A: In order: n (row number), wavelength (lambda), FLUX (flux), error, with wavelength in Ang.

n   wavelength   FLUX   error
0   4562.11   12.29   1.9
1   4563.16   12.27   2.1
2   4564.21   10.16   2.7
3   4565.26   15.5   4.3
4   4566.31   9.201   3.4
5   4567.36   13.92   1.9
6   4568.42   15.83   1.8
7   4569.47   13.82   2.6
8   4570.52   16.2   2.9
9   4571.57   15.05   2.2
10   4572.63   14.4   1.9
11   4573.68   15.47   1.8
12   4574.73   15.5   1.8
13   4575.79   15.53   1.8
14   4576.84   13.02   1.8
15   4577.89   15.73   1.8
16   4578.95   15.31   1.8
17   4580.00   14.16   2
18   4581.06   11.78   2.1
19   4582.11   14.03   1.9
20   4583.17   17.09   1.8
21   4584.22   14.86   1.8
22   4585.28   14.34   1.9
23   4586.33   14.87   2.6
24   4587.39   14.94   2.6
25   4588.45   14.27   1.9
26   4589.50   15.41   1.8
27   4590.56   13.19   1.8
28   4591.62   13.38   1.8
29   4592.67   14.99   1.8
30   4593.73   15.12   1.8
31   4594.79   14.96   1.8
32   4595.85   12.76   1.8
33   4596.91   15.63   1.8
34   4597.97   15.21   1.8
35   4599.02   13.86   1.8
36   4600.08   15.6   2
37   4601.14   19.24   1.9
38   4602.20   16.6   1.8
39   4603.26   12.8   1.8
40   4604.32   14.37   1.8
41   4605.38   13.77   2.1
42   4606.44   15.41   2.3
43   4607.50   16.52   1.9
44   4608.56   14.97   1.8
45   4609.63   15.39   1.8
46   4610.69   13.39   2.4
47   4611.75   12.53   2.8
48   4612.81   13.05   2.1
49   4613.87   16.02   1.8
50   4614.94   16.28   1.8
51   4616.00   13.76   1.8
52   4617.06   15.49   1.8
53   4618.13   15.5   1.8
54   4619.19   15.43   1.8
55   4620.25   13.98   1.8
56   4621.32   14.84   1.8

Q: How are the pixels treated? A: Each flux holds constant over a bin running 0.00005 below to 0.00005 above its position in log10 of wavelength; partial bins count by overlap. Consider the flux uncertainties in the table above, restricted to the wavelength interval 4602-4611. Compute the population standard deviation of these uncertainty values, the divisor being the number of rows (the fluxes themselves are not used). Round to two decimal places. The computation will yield 0.23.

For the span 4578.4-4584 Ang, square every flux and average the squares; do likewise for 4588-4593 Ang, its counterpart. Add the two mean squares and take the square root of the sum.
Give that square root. 20.4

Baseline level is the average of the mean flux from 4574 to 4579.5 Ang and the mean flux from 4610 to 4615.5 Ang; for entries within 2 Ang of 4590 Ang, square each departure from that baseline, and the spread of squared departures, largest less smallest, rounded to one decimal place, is 2.0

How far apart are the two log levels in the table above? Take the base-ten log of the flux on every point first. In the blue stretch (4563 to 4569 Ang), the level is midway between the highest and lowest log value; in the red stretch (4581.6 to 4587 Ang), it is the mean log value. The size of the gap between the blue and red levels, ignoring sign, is 0.094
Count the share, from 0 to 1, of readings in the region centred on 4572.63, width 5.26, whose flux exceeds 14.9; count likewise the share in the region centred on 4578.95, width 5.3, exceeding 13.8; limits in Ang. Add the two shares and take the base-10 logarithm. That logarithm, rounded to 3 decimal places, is 0.146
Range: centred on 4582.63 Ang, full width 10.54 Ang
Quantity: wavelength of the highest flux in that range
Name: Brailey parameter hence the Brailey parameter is 4583.17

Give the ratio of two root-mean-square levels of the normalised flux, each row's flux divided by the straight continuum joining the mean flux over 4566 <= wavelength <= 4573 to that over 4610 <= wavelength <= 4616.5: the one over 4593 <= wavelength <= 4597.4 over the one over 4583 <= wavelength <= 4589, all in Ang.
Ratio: 0.97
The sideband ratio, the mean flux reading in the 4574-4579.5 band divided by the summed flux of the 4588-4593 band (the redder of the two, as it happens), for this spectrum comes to 0.211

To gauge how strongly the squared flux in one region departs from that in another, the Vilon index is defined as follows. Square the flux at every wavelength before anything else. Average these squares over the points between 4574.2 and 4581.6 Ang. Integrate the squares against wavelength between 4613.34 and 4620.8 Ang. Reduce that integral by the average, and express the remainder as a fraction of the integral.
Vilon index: 0.878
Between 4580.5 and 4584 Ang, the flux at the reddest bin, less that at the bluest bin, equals 5.3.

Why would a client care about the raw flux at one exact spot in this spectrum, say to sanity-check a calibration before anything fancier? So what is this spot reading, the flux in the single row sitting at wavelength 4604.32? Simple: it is 14.37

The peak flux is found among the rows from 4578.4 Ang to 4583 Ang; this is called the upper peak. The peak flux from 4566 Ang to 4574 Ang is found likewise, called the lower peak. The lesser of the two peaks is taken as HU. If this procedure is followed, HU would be 15.3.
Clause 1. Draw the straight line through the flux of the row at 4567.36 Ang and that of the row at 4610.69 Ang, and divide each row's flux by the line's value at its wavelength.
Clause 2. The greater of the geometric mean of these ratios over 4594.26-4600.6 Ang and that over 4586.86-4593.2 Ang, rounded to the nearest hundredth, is 1.08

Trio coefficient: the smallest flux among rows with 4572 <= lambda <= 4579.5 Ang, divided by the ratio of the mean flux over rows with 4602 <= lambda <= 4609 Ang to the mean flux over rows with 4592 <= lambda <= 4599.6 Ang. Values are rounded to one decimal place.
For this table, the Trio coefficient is 12.8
